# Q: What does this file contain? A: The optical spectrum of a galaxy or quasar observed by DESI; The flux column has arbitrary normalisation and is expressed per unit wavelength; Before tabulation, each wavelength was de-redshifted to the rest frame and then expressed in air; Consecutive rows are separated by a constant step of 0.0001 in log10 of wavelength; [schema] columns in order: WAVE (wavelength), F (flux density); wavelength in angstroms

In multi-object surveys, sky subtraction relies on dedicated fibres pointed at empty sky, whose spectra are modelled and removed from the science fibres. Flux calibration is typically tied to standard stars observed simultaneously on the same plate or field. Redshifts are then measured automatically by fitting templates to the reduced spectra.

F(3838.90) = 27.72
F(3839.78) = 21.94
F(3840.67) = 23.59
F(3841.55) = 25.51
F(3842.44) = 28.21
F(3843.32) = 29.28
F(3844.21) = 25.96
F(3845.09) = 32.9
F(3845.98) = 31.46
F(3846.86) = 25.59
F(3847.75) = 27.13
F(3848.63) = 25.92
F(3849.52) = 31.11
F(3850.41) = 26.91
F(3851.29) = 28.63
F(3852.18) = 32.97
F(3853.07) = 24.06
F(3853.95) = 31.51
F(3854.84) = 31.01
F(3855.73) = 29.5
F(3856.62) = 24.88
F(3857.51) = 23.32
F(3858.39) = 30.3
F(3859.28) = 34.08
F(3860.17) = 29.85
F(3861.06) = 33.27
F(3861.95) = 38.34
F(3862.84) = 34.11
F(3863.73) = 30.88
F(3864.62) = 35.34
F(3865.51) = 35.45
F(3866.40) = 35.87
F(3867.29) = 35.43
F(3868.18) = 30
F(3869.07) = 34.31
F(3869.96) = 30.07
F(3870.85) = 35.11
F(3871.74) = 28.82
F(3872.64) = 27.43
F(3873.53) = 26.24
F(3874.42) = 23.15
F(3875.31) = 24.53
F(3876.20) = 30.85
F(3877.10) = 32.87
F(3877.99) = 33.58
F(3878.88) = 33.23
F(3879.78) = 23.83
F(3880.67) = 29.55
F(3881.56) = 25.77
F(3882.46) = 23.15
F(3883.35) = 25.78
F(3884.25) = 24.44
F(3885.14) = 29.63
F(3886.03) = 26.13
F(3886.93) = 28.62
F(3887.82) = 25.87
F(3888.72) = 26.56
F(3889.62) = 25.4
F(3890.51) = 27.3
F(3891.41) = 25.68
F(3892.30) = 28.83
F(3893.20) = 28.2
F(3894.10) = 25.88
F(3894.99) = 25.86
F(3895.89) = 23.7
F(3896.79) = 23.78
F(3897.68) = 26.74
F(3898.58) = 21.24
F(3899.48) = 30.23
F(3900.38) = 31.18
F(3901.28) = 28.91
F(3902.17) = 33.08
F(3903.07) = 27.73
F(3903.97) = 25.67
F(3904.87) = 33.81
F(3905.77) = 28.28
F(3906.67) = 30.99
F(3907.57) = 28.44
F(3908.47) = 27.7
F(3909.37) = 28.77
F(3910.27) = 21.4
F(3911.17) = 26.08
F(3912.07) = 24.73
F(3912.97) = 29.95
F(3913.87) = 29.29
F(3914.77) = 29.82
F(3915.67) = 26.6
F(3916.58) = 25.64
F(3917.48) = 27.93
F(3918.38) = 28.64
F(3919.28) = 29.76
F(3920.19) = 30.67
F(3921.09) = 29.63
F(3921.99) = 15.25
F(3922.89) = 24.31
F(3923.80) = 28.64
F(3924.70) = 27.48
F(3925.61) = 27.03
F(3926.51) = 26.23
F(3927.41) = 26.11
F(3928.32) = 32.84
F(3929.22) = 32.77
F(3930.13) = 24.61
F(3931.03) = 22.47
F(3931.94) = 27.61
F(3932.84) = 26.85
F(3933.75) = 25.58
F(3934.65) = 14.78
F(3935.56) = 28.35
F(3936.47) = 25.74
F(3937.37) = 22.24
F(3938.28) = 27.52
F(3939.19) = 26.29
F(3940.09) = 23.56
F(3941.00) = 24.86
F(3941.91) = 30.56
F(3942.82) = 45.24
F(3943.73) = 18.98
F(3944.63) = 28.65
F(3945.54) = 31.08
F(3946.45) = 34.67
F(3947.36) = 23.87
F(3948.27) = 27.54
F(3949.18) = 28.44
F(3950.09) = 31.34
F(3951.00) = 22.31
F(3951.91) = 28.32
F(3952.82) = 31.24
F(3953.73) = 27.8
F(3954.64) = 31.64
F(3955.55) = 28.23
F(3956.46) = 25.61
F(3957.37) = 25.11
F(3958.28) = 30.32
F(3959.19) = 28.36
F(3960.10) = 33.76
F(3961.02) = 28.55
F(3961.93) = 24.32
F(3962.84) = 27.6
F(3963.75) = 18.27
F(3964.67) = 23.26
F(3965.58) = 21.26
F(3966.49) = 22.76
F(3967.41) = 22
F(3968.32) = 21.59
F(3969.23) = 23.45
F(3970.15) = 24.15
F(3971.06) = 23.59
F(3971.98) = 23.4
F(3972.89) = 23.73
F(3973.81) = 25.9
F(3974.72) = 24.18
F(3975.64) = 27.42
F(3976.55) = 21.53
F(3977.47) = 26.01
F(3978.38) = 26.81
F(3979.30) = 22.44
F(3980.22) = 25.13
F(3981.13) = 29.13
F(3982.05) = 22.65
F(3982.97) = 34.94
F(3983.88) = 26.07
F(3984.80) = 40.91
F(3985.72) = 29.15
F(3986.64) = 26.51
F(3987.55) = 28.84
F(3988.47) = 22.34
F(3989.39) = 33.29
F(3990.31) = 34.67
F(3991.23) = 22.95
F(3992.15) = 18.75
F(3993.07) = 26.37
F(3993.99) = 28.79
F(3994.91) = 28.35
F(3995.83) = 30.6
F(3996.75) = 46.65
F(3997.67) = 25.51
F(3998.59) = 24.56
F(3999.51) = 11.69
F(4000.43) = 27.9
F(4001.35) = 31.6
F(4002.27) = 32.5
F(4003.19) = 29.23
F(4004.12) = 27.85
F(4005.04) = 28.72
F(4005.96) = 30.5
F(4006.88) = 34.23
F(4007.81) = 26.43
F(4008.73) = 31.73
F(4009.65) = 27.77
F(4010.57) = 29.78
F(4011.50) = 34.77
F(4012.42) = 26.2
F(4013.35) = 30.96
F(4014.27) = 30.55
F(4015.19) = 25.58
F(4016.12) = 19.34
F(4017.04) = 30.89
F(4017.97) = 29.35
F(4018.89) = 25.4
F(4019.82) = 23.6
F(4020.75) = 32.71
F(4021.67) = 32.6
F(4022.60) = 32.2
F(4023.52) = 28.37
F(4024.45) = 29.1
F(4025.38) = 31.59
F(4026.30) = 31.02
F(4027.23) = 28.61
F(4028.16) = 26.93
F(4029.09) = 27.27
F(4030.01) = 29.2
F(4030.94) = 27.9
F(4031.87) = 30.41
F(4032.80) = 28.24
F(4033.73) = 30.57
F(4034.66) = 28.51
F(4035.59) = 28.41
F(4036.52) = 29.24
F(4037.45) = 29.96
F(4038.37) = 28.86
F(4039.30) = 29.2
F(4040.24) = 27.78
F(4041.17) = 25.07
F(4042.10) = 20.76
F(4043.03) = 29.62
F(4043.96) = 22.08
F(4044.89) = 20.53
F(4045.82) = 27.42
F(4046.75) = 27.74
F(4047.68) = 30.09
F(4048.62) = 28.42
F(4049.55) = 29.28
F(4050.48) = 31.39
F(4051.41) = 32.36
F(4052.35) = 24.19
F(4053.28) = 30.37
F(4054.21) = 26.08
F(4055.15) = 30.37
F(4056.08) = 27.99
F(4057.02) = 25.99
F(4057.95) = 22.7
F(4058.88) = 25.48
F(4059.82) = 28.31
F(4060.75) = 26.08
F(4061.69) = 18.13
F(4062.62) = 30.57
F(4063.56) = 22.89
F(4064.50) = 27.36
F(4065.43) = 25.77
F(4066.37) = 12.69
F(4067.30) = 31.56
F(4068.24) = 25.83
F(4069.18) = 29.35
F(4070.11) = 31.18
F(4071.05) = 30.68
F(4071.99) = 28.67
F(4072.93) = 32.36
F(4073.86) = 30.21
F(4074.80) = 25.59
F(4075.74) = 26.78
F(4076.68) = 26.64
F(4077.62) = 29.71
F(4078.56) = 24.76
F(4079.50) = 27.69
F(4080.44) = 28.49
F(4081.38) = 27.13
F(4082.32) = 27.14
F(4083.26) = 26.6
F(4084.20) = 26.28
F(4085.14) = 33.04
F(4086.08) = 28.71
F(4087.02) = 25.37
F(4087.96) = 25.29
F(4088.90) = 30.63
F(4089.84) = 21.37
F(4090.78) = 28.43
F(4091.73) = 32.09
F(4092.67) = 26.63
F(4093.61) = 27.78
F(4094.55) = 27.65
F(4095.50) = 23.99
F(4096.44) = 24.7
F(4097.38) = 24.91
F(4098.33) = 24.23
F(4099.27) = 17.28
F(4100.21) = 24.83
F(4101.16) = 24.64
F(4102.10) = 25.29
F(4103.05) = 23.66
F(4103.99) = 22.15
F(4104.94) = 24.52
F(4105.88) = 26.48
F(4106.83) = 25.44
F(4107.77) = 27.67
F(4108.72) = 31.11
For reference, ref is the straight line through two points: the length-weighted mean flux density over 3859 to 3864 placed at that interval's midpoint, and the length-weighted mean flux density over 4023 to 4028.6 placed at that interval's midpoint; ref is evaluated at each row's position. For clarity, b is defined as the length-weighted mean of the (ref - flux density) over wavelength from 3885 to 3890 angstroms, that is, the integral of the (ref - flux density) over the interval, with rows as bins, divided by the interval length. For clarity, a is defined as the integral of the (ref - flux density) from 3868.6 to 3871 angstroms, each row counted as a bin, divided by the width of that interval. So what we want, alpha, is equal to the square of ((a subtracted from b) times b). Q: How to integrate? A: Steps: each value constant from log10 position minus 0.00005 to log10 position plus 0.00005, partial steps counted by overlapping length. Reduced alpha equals 1071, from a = 0.36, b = 5.9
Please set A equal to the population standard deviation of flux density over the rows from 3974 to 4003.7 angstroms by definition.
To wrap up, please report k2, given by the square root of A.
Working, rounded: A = 6.2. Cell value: 2.50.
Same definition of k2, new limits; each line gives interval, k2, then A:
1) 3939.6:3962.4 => 2.22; 4.9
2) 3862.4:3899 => 2.01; 4.1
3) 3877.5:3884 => 2.00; 4.0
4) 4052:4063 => 1.86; 3.5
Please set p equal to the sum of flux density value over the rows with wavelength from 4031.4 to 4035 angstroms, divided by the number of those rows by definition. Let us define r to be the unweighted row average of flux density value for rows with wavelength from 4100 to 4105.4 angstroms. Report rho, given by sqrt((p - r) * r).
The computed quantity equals 11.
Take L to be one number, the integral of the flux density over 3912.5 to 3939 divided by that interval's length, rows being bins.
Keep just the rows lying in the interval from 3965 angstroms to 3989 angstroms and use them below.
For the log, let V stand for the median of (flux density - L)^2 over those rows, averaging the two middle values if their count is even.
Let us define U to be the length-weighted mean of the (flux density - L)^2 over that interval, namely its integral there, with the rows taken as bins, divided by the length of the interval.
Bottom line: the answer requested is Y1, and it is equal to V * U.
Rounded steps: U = 20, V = 9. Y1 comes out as 183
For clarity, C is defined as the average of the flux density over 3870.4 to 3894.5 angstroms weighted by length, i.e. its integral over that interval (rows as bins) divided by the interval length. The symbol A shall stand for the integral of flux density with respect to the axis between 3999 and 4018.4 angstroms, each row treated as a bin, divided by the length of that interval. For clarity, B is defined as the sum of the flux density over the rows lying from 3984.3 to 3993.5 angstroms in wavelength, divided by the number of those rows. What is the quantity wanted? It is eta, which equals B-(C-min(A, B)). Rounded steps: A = 28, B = 28.4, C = 27.6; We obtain 29.1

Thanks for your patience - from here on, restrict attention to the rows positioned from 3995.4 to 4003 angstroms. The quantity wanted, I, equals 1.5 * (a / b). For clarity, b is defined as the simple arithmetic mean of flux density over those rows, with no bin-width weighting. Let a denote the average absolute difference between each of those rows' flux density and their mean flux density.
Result 0.34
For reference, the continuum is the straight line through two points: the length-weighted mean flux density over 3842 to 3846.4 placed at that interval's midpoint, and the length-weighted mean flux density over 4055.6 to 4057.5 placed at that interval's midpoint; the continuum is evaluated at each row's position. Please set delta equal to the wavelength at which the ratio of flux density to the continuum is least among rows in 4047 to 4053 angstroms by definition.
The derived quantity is 4052.35 angstroms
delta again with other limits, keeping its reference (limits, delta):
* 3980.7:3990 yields 3988.47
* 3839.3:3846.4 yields 3839.78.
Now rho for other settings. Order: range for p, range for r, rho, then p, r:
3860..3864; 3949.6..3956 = 11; 33.3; 29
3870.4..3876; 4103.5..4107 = 8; 27.5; 25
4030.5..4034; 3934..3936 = 13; 29.3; 22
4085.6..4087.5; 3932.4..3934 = 5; 27.0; 26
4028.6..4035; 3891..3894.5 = 7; 28.9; 27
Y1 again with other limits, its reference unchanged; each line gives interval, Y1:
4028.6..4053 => 64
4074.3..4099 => 18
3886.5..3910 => 24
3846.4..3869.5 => 590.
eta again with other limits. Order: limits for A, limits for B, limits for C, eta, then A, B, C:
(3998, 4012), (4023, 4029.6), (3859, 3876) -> 25.9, 29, 29.0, 31.7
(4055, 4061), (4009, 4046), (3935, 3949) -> 26.9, 27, 28.2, 27.8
